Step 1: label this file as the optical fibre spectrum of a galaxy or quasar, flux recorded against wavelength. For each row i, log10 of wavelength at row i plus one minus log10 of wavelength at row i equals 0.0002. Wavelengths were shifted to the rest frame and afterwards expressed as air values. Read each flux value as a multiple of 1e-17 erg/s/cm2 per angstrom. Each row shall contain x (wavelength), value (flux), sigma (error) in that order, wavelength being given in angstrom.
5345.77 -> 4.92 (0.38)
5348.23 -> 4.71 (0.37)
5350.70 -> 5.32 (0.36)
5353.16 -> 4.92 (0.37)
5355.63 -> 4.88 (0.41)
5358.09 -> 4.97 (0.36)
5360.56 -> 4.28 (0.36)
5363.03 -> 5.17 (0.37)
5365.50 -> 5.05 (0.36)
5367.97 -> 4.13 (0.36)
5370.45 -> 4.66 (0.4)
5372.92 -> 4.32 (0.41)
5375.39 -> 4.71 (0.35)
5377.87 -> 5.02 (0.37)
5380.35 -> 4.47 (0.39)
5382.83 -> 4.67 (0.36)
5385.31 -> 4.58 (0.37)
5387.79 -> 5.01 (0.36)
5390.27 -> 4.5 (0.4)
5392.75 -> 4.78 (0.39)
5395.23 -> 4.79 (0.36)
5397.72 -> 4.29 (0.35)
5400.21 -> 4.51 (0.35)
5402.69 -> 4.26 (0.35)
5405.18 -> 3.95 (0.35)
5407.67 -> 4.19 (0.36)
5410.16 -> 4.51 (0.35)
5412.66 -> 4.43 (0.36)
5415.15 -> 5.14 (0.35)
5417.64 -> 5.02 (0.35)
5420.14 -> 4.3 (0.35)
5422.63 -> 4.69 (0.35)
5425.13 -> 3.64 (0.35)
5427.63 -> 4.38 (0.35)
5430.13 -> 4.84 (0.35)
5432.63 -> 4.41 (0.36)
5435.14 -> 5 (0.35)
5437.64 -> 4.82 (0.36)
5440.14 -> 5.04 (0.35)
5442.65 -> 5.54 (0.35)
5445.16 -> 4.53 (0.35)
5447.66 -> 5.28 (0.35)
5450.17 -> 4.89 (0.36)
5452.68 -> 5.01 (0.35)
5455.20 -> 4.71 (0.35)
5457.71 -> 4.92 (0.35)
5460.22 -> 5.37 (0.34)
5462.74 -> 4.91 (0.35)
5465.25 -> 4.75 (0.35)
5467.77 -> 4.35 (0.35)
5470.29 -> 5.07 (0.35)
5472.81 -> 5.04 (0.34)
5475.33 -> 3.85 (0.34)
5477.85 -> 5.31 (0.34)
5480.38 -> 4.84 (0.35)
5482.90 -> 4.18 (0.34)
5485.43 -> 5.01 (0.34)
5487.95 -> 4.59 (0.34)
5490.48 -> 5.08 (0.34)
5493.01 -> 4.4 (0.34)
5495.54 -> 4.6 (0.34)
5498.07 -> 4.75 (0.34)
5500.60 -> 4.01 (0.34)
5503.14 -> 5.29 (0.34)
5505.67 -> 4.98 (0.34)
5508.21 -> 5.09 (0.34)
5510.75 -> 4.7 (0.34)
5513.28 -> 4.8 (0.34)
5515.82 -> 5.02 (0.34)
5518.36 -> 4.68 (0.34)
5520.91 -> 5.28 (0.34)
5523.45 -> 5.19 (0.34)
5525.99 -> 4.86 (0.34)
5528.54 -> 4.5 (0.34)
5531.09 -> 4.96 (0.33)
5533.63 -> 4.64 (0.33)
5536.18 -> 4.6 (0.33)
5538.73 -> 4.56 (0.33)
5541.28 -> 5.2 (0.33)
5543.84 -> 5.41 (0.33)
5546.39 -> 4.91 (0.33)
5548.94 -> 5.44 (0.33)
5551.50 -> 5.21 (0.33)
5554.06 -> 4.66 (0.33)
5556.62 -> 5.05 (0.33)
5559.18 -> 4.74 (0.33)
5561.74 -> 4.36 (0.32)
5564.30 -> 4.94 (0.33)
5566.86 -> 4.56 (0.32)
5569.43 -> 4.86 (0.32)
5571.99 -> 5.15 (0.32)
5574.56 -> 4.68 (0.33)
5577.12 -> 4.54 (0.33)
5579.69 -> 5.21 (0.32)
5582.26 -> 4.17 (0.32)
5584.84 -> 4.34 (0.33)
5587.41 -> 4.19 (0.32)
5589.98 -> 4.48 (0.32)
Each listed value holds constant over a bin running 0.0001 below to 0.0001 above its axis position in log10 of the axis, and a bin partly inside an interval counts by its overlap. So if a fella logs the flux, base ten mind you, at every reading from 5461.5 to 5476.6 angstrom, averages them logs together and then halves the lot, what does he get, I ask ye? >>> 0.333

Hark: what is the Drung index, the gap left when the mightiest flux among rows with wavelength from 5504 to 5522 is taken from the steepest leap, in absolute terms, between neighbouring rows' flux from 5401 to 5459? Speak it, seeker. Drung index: -4.23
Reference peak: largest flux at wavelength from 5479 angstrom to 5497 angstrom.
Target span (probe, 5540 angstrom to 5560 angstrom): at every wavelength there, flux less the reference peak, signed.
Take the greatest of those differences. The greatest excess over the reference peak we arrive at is 0.36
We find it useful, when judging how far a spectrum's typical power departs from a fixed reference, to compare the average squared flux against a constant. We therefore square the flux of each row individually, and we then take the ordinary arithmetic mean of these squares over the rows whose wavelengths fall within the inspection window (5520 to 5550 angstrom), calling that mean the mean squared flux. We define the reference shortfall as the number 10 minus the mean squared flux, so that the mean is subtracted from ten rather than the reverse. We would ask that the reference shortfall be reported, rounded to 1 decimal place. -14.7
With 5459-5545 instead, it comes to -13.4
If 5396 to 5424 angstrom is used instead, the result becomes -10.2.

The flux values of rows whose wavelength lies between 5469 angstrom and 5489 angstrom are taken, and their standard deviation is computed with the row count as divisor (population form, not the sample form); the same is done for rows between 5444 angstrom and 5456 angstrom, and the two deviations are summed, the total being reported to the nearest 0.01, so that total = 0.72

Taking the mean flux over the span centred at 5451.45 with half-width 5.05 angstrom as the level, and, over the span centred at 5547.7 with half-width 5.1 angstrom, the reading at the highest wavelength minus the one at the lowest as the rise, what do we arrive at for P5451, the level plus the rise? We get 4.8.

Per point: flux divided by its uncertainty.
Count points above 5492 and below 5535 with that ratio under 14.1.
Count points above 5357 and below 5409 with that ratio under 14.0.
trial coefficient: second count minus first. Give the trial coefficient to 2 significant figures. 12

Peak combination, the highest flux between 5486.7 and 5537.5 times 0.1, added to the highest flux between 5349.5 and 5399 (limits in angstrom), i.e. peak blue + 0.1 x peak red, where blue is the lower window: 5.85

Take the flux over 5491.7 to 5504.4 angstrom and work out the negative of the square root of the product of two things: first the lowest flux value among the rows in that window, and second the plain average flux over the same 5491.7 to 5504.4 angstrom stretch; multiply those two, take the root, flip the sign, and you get -4.3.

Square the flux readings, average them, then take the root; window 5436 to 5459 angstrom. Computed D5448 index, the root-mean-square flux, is 4.98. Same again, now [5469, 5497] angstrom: 4.74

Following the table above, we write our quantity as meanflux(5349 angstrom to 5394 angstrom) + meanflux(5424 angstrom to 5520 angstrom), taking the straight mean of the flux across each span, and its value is 9.53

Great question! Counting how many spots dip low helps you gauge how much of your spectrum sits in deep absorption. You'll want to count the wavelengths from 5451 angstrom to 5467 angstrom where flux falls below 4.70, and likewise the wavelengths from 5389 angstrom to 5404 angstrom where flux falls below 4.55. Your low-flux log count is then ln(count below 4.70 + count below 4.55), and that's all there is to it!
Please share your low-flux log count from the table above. 1.39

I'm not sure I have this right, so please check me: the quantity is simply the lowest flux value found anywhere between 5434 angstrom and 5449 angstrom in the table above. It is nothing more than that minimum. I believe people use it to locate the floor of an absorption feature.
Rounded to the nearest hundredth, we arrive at 4.53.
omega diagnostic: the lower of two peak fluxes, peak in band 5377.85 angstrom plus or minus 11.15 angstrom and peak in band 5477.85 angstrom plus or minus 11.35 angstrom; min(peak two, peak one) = 5.02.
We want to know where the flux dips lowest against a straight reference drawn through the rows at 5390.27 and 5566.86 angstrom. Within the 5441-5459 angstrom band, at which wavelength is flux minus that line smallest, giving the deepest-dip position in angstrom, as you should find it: 5445.16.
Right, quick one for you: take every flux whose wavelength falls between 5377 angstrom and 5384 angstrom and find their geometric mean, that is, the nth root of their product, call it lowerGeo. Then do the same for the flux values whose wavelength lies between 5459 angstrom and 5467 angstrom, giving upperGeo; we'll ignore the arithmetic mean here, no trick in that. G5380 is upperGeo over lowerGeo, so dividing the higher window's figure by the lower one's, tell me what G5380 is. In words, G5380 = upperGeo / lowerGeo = 1.06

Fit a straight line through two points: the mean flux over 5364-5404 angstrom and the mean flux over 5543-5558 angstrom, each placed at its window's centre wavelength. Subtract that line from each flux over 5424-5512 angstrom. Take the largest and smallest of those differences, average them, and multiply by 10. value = -1.7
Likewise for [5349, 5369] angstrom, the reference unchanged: 1.9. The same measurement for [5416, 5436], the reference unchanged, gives -3.9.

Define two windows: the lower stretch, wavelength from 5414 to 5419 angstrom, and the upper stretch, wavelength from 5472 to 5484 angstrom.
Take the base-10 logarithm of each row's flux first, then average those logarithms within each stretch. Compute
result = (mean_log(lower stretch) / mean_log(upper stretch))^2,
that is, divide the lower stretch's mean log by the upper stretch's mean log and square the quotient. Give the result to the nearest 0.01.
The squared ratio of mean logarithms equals 1.13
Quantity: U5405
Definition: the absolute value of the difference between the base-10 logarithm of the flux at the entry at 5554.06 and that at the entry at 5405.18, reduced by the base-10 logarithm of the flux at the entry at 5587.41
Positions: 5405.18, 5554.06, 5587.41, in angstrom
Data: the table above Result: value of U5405 -0.550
